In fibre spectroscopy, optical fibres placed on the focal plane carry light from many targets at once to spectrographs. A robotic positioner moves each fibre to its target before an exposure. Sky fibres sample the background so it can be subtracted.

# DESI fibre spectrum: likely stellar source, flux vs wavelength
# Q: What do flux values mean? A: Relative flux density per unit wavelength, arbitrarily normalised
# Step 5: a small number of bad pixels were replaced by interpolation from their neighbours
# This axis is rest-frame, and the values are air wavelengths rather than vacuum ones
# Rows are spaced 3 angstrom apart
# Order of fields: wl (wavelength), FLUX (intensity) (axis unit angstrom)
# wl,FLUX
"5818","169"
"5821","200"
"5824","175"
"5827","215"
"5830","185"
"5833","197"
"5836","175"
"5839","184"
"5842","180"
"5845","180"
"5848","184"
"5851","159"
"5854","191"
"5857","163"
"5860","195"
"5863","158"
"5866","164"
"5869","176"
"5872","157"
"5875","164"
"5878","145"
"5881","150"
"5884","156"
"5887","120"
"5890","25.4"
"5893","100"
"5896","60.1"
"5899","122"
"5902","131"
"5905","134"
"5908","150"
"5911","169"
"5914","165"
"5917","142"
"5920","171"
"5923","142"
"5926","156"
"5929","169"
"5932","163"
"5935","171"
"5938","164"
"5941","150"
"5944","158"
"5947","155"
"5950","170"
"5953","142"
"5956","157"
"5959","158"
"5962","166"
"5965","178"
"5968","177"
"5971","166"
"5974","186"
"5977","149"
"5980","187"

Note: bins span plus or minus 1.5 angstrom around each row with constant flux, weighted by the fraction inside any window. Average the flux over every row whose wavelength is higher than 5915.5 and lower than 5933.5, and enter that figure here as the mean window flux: 157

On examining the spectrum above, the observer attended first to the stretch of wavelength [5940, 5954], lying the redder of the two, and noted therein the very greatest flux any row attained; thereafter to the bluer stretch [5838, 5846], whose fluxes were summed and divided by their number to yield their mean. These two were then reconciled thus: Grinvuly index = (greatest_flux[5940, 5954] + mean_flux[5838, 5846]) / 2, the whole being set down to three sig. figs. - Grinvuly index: 176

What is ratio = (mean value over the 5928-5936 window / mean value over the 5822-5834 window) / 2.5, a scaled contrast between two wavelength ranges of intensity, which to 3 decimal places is 0.347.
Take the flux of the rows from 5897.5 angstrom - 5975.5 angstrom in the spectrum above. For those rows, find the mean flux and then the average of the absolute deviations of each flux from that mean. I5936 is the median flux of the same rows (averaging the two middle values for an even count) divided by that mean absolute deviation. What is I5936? 13.1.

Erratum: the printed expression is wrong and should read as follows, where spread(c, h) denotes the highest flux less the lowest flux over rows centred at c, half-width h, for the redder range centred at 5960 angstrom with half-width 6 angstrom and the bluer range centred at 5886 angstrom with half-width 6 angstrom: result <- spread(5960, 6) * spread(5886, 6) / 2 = 1371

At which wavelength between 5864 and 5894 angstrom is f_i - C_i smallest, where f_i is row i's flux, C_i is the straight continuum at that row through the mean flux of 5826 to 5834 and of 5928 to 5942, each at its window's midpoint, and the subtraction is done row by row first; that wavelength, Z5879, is 5890 angstrom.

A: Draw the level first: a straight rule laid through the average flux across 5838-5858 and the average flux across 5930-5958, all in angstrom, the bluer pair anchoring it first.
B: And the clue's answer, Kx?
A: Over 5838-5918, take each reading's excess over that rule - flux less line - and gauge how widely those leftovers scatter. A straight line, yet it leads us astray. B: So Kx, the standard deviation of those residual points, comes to 36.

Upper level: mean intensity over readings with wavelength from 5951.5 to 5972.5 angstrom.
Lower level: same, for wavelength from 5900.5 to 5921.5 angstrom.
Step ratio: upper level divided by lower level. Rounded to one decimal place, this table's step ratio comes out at 1.1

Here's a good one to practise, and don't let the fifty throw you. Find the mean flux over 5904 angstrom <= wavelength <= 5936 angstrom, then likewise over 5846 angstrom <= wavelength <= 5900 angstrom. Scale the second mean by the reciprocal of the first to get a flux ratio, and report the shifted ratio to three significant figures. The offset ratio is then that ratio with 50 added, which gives 50.9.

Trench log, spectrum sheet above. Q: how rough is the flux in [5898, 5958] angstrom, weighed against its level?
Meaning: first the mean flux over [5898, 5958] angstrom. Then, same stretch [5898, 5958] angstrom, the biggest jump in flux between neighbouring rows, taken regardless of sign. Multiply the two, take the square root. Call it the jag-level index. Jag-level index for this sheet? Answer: 67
